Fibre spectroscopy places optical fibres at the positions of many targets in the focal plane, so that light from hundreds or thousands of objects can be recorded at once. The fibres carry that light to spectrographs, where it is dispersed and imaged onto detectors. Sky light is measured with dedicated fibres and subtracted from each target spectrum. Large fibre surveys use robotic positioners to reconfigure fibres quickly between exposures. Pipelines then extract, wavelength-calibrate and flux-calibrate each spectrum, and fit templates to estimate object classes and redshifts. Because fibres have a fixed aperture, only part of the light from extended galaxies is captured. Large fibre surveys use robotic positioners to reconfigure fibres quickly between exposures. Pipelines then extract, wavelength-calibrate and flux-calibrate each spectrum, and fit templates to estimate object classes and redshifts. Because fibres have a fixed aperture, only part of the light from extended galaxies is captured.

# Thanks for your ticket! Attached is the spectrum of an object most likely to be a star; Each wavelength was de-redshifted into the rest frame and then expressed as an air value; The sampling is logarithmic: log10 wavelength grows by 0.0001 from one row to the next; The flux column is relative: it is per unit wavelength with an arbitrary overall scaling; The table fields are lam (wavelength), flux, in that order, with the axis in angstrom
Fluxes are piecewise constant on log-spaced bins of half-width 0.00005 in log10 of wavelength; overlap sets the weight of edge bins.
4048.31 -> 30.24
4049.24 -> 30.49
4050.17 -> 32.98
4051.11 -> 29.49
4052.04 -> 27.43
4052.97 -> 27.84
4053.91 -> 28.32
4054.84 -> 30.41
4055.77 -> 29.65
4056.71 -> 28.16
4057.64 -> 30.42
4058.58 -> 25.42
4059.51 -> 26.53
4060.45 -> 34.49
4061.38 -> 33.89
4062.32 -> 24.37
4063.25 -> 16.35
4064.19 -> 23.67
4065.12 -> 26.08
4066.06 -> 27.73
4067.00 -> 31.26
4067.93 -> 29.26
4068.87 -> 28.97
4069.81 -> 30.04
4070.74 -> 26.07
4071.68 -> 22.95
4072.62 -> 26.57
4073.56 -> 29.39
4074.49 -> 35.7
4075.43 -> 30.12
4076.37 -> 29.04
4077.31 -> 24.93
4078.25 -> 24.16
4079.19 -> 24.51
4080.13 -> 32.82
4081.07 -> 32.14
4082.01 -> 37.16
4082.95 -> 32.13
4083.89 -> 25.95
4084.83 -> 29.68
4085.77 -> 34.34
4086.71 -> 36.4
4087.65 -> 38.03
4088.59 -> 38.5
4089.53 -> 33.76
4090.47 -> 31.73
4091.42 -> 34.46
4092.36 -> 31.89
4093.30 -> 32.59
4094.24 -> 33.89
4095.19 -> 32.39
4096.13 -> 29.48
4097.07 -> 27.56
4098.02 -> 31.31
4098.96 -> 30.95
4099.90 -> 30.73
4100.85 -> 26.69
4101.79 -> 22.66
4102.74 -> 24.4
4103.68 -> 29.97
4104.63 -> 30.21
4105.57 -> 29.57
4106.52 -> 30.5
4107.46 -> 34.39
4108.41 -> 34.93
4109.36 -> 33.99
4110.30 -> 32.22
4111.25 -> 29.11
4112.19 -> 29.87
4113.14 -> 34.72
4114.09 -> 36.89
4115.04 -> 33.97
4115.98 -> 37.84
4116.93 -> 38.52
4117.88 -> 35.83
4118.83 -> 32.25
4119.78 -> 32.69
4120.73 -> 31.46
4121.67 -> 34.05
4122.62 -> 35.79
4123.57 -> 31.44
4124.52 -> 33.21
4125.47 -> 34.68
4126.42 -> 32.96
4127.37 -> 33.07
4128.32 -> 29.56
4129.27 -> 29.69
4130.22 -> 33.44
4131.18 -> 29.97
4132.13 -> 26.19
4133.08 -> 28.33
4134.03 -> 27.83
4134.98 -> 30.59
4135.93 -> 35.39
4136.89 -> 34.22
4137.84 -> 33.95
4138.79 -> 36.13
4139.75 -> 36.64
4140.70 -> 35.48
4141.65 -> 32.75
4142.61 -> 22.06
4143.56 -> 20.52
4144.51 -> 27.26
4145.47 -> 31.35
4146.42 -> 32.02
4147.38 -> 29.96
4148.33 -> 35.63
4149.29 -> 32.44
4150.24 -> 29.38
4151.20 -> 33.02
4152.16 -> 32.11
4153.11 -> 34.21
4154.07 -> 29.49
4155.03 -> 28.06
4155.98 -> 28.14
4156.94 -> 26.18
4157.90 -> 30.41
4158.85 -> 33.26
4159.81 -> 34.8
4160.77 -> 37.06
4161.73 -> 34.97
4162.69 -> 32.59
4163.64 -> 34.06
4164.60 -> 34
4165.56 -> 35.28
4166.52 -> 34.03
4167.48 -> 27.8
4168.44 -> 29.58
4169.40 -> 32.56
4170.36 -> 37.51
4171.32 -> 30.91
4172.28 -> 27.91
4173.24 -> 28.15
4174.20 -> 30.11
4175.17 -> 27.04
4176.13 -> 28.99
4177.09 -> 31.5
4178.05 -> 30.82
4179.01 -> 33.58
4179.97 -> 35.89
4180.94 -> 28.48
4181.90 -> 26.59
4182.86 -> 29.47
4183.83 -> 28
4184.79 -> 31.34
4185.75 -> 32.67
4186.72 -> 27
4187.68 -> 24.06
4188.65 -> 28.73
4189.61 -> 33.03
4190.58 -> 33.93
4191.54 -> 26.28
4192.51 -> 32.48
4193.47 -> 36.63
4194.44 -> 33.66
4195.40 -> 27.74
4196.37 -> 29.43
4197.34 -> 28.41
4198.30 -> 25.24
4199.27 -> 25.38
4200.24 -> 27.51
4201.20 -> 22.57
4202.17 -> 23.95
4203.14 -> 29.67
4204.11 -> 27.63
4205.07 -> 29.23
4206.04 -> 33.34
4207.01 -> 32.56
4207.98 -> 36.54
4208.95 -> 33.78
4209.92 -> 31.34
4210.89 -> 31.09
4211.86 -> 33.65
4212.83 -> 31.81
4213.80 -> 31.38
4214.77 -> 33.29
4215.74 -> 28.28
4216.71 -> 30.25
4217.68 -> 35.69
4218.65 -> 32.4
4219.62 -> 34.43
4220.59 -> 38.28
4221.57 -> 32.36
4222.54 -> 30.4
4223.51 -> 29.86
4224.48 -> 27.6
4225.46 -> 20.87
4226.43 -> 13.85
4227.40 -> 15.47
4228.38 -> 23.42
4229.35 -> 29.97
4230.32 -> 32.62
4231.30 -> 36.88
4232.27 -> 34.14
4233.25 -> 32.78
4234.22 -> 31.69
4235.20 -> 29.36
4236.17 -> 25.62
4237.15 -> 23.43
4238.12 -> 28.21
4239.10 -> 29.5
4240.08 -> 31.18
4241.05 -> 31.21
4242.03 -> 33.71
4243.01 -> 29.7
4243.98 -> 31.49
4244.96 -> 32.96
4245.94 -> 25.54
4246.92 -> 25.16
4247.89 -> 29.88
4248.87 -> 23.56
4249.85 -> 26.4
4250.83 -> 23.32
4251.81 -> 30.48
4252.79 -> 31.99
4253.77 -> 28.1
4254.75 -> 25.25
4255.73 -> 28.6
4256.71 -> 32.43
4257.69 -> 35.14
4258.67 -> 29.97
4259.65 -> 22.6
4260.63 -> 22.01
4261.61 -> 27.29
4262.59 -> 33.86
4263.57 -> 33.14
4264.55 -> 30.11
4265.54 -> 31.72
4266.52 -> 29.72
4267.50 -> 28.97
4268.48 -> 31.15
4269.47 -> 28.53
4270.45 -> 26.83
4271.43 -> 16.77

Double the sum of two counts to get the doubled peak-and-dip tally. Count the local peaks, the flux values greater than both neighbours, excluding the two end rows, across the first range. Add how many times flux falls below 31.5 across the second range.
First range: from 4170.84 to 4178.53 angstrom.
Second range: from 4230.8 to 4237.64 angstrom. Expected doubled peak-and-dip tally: 10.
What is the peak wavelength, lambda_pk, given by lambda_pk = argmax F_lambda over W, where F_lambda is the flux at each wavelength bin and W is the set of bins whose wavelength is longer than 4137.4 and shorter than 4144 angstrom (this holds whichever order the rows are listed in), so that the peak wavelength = 4139.75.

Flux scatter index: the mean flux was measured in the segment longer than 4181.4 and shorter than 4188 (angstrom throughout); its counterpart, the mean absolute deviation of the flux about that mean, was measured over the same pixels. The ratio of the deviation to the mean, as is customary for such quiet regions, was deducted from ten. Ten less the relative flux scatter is 9.92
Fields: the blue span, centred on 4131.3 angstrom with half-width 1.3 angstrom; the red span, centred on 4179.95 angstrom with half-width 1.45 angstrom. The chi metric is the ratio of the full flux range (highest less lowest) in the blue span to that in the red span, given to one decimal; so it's 1.0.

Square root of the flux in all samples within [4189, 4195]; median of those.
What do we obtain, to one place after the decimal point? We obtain 5.8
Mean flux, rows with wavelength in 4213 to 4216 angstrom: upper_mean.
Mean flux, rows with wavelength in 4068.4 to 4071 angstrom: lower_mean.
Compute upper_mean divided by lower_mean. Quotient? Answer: 1.09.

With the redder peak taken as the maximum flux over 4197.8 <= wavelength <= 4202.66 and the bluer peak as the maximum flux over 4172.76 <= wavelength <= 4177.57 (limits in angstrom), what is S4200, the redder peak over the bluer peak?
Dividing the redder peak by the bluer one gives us 0.9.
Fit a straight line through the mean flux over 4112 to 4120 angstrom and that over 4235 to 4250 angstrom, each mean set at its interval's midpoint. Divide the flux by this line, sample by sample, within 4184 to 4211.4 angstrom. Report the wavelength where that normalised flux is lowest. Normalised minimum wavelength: 4201.20 angstrom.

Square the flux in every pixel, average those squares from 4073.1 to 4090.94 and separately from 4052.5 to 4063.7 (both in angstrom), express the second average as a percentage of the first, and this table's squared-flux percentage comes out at 79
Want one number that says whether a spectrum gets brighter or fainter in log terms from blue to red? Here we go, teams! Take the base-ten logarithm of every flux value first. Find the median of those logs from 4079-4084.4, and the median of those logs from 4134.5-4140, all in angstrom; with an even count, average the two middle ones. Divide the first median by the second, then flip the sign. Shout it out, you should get -0.98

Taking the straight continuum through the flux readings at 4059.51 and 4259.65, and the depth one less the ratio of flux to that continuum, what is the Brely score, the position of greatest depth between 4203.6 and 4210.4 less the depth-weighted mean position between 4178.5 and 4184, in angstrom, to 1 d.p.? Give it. 23.3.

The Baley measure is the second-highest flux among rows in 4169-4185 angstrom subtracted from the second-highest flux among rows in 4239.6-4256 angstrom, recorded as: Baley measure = -3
